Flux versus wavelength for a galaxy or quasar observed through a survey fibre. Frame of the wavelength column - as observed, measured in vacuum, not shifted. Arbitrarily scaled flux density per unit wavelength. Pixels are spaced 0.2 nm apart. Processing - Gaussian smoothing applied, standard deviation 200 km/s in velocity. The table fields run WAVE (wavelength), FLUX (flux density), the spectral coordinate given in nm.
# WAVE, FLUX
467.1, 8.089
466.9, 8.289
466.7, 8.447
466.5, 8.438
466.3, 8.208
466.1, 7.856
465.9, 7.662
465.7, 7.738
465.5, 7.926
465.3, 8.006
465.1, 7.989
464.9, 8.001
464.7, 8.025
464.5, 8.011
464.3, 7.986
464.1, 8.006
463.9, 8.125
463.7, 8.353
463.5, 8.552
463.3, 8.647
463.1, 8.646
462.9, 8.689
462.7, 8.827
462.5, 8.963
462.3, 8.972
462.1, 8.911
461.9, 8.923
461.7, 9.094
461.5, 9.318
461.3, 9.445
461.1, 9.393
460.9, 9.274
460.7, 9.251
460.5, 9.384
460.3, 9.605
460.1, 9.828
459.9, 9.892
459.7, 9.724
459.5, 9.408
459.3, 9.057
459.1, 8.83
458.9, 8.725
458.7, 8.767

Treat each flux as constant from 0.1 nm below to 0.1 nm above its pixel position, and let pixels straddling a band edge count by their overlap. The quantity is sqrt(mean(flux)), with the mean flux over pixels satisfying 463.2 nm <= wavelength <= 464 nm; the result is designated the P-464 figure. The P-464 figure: 2.902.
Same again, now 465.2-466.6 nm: 2.824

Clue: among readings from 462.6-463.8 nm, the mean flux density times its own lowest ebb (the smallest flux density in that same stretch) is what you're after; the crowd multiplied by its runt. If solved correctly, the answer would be 72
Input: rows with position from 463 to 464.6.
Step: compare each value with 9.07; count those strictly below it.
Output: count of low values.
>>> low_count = 8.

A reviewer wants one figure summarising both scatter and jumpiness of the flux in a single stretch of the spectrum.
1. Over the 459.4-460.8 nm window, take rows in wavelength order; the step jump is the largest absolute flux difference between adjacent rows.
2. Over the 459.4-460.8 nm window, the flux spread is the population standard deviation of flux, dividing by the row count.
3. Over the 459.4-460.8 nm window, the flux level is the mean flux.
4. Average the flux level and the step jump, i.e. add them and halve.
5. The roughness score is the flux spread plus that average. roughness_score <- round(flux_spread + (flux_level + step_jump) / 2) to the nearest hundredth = 5.18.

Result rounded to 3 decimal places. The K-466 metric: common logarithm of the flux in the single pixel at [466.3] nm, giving 0.914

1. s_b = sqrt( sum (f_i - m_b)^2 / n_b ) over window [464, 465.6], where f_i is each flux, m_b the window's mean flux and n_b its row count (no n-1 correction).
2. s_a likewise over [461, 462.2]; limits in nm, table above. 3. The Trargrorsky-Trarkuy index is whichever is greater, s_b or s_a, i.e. 0.22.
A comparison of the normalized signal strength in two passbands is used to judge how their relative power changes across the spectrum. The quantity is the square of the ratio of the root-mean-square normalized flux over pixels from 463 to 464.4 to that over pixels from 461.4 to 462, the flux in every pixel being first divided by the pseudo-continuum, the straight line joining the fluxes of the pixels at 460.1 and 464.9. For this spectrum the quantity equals 0.993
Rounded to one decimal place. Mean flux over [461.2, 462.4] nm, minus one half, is 8.6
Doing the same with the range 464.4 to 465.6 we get 7.5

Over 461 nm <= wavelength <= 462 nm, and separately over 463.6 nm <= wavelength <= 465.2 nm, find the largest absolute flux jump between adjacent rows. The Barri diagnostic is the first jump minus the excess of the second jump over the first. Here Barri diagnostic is 0.22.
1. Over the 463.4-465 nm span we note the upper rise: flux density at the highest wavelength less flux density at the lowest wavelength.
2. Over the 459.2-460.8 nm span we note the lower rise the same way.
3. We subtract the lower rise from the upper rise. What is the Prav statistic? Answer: -0.7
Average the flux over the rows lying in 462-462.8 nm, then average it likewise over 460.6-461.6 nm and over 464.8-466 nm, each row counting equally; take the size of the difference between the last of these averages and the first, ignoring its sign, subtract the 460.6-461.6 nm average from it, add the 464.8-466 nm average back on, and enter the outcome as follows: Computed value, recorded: -0.42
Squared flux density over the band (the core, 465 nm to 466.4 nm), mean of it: 63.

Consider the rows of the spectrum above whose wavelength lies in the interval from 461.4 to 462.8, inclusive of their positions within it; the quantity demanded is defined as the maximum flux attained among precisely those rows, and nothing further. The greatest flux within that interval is 9.318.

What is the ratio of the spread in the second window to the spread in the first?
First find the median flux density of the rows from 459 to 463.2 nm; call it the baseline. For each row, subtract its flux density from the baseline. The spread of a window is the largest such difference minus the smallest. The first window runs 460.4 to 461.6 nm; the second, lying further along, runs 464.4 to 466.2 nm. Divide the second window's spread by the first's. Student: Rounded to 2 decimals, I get 1.87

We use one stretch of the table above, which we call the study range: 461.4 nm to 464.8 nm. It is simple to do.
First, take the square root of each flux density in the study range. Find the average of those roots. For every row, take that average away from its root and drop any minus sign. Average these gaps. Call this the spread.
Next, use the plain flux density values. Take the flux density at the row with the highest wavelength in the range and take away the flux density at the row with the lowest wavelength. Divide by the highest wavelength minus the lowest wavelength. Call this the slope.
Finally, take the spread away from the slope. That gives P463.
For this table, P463 -0.5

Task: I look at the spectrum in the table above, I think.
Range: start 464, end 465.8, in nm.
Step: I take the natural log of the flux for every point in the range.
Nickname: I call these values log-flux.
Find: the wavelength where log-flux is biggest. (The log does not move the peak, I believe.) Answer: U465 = 464.7 nm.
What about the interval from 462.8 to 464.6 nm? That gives 462.9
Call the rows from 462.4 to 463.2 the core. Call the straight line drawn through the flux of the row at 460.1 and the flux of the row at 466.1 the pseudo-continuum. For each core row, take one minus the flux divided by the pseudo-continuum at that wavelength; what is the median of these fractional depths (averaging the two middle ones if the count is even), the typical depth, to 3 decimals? 0.019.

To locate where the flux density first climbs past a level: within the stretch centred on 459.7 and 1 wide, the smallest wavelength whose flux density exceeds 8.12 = 459.3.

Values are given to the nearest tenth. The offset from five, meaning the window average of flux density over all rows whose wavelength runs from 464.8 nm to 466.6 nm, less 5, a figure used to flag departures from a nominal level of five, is 3.0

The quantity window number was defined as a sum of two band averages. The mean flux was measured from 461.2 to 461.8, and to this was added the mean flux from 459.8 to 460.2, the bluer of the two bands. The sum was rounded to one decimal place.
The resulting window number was 19.1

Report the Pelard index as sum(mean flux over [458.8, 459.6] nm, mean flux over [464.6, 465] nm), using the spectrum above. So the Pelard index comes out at 17.0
